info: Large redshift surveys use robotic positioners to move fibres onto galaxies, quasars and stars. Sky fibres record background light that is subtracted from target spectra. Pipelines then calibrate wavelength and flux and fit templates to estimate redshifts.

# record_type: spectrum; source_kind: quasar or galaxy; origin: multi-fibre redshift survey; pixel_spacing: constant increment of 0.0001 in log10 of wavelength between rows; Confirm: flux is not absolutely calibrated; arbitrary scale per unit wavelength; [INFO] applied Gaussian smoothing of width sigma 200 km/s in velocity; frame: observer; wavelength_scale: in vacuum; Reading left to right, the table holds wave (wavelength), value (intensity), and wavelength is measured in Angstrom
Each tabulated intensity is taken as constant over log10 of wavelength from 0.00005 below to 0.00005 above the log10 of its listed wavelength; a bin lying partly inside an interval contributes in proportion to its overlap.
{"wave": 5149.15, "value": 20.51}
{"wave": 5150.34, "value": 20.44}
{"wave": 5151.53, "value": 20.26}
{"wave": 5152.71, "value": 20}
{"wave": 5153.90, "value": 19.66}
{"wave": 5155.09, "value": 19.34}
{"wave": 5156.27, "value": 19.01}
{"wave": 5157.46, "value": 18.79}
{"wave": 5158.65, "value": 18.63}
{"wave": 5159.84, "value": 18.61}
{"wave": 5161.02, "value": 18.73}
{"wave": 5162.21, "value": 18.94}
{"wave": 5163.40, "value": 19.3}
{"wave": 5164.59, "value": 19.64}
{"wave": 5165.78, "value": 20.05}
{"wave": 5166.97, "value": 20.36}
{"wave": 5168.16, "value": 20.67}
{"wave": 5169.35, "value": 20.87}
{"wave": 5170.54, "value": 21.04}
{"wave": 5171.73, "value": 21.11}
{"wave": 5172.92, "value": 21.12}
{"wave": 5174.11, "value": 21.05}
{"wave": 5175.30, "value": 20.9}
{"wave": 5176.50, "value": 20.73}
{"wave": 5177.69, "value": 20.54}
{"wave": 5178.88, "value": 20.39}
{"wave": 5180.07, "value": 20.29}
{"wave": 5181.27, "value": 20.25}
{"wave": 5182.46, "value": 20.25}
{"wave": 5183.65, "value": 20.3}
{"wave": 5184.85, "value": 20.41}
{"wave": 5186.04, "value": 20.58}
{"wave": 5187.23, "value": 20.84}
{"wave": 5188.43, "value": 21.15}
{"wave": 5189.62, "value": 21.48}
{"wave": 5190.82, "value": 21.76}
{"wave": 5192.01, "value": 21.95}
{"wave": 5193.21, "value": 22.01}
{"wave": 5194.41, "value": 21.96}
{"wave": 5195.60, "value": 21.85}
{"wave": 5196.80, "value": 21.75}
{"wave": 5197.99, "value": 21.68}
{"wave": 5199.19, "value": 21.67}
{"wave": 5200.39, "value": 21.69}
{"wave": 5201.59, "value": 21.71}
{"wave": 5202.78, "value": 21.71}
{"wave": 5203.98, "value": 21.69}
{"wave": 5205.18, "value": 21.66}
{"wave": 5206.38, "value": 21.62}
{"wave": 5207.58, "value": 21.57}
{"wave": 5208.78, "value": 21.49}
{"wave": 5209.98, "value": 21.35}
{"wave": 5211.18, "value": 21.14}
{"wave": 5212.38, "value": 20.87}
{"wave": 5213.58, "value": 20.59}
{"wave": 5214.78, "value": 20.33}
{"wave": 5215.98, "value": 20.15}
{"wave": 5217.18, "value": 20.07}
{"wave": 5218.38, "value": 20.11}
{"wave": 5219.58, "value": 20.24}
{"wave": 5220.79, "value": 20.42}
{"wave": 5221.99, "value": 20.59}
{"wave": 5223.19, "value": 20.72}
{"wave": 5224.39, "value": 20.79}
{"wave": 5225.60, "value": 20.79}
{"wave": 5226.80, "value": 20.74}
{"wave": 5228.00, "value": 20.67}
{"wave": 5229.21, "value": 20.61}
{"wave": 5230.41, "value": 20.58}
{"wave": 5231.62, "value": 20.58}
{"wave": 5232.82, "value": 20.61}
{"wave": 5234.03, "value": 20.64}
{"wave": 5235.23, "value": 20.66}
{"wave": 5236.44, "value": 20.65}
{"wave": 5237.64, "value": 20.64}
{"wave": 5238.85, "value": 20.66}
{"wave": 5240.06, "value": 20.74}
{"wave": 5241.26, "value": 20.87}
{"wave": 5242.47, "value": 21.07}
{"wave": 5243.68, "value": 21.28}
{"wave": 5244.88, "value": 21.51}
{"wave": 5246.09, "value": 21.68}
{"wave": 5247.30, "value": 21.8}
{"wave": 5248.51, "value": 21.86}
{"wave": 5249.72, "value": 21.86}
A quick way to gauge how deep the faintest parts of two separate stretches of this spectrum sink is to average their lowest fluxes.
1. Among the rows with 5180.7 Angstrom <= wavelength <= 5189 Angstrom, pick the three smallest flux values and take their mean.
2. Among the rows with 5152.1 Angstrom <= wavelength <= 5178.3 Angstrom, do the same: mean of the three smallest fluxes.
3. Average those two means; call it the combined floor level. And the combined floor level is 19.5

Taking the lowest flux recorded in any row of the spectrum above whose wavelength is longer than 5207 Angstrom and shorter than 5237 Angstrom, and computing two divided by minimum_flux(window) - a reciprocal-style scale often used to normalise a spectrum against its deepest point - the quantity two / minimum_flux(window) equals 0.100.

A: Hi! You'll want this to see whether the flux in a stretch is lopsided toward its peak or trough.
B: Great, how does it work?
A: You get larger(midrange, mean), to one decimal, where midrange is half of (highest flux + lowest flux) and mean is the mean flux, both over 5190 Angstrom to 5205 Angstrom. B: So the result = 21.8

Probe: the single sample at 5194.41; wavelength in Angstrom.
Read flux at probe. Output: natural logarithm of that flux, 3.09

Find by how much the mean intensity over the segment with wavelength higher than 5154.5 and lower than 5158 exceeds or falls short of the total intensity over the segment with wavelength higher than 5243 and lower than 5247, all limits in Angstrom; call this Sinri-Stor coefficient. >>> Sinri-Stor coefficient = -45.4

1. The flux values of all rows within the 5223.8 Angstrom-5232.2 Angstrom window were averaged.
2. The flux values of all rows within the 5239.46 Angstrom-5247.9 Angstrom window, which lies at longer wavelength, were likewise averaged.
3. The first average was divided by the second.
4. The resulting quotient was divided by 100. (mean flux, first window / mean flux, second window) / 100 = 0.0097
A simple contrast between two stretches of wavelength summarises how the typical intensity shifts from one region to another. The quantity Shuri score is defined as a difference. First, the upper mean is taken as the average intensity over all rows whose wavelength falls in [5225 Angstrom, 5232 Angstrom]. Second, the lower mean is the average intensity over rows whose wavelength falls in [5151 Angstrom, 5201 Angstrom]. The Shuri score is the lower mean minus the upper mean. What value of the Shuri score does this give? -0.15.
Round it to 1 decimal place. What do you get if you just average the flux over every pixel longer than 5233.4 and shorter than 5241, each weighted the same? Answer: 20.7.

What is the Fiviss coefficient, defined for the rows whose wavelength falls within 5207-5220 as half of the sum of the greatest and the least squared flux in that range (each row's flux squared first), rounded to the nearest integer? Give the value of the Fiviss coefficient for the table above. 434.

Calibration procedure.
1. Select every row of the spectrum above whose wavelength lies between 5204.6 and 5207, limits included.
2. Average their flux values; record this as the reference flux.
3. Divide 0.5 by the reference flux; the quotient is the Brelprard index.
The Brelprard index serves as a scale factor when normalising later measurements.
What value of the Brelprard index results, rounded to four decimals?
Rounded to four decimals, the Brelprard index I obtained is 0.0231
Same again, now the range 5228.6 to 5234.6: 0.0243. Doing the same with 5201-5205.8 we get 0.0230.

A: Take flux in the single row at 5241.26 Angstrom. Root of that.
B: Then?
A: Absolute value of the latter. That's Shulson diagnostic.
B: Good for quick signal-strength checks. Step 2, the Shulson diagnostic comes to 4.57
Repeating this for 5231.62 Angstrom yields 4.54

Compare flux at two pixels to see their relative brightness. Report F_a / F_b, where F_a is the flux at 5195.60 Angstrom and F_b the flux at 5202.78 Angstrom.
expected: 1.01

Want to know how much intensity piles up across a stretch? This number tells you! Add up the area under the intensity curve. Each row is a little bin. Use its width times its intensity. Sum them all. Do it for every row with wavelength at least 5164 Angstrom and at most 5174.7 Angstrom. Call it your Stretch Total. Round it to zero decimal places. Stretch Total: 221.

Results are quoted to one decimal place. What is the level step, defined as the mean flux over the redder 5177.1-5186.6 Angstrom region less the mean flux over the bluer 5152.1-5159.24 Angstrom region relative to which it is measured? 1.1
